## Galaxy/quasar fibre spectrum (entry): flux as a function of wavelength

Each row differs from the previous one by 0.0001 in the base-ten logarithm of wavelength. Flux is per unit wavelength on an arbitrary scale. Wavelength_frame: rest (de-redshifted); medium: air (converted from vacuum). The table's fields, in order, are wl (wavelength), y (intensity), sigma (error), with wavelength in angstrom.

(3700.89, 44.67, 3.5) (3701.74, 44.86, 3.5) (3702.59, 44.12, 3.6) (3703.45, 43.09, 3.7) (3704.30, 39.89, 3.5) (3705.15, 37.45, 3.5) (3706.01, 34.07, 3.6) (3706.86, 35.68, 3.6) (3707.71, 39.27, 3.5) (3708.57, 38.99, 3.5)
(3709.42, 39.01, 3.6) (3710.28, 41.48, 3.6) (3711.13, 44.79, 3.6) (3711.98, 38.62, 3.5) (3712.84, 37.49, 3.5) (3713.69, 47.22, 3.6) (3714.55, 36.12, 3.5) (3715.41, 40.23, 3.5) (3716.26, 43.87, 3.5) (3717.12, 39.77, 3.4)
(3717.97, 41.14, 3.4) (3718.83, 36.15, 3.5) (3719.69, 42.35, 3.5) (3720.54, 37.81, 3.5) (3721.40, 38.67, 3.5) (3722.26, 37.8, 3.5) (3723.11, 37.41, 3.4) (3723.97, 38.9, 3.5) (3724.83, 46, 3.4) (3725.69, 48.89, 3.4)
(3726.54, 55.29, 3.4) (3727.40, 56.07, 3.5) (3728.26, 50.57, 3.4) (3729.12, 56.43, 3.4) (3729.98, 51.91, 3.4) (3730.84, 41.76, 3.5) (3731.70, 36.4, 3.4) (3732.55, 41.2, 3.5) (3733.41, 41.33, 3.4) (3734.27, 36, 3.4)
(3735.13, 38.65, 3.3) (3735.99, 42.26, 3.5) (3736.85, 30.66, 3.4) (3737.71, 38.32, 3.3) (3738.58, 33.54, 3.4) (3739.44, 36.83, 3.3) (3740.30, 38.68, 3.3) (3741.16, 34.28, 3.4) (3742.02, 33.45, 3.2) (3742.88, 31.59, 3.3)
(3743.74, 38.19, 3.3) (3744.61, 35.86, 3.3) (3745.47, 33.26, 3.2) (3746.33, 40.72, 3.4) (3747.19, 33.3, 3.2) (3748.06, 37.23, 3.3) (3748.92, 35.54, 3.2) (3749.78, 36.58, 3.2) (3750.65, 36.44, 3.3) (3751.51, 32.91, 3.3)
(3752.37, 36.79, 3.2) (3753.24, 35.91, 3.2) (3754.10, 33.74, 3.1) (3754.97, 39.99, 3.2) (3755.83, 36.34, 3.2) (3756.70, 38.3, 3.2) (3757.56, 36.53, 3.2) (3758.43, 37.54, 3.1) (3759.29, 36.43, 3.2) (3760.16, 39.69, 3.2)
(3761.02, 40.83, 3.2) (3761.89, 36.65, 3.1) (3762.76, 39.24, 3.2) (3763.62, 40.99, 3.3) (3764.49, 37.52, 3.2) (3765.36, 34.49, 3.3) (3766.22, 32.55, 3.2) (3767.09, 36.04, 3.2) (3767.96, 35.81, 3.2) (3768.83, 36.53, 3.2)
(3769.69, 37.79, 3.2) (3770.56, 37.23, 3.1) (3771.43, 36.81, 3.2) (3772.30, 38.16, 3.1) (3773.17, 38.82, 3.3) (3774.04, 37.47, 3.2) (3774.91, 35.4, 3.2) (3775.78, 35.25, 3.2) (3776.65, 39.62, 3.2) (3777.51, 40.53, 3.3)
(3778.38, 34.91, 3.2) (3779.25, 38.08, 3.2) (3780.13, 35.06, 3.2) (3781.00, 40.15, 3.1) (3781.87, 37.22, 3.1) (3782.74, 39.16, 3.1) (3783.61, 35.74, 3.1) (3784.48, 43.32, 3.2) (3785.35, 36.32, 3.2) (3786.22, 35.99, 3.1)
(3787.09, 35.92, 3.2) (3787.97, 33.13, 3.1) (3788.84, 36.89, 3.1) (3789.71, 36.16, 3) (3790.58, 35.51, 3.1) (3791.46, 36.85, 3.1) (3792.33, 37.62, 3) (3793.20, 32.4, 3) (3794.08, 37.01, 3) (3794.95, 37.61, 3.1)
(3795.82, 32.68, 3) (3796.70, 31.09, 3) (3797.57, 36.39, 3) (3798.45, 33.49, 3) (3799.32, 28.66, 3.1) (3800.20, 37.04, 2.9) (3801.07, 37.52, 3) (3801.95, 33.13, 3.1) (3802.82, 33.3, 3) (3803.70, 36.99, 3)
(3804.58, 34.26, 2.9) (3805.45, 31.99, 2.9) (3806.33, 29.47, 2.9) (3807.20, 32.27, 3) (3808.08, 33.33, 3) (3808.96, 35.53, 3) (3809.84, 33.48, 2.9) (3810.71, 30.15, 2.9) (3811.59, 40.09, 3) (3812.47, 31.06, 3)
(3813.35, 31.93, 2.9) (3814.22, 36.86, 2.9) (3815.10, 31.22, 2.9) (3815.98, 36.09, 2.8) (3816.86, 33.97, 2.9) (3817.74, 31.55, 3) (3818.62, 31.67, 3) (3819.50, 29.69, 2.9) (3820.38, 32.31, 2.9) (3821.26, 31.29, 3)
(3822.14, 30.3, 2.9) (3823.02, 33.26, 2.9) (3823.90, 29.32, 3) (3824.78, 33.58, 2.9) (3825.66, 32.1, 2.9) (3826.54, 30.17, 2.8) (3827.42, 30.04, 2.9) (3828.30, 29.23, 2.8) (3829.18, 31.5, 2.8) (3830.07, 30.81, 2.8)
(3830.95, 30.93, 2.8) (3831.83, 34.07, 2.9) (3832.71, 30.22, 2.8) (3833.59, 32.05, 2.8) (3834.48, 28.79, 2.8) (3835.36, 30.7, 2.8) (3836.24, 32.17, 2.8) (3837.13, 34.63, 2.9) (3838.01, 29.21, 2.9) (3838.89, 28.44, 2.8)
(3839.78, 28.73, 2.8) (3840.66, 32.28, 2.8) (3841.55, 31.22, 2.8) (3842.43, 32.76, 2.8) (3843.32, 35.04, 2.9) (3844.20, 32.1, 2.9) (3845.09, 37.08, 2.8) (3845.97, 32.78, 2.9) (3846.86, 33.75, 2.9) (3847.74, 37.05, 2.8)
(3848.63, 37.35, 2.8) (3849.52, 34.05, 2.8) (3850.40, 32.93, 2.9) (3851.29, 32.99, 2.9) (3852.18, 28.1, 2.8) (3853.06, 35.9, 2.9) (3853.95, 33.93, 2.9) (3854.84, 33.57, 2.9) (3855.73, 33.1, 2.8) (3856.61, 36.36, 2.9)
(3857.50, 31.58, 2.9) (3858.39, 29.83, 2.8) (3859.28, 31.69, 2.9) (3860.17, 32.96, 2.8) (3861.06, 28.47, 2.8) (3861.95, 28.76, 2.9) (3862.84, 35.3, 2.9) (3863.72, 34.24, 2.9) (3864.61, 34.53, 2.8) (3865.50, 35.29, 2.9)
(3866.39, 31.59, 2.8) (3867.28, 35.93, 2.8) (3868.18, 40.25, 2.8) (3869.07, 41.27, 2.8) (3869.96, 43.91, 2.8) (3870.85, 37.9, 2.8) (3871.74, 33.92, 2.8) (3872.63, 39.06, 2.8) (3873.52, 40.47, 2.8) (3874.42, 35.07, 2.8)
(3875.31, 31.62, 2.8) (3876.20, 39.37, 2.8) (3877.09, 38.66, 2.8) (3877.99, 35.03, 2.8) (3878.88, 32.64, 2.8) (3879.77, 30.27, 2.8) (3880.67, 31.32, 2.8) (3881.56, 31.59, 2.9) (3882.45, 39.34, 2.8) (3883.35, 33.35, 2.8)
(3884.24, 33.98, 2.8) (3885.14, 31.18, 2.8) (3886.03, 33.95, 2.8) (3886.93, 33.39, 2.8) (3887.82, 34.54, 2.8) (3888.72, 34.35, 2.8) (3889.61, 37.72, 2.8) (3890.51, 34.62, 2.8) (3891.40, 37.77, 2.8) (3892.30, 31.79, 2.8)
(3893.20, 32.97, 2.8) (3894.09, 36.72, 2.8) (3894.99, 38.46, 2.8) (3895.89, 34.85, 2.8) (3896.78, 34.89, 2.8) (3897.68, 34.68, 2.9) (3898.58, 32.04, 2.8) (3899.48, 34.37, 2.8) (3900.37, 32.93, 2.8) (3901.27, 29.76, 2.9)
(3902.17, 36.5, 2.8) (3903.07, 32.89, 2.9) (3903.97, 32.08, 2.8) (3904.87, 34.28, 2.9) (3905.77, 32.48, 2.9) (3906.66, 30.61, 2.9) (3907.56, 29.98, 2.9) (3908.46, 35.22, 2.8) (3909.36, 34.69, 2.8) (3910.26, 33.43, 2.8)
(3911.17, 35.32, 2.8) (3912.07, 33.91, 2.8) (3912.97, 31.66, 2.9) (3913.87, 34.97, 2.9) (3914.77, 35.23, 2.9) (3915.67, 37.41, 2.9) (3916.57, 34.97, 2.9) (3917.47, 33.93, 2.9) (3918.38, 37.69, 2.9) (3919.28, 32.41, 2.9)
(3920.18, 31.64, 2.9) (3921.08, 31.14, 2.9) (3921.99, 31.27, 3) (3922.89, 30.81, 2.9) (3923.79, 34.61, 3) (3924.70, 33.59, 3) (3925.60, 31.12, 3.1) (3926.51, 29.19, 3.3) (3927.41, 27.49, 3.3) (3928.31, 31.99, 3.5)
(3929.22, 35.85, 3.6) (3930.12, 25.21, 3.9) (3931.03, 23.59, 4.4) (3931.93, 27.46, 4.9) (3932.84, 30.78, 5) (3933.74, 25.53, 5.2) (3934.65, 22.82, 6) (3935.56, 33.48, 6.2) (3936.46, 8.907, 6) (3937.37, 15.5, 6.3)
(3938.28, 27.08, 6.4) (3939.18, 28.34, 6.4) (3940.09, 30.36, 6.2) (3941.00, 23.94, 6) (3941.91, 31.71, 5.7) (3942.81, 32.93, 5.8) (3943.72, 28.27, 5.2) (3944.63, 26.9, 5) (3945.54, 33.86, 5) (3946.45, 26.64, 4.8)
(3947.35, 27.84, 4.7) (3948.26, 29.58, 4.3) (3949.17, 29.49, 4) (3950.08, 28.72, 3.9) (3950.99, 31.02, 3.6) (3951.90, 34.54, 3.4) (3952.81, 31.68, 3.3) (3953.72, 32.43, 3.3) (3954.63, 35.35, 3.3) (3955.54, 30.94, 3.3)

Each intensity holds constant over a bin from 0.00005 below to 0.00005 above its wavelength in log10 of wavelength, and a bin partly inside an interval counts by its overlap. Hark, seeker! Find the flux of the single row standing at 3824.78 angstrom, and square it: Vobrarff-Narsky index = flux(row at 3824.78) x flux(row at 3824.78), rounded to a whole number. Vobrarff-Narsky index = 1128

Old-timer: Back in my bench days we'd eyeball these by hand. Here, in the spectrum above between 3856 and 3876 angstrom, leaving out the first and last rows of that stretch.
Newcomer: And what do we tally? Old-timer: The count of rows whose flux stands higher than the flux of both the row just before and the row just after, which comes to 5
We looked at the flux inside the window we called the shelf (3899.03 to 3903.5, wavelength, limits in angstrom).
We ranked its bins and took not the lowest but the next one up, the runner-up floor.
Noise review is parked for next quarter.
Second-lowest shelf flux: 32.89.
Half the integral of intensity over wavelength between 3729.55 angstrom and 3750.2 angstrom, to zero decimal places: 386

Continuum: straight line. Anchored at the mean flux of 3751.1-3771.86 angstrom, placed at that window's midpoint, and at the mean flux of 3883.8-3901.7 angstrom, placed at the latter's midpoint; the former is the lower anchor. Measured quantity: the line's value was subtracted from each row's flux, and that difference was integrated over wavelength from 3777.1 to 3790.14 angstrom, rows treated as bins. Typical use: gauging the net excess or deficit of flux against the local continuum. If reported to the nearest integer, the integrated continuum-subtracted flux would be 10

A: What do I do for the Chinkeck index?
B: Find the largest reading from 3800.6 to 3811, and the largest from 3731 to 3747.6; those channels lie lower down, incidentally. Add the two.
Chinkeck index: 80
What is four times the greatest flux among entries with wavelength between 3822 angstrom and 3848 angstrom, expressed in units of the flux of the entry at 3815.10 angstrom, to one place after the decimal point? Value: 4.8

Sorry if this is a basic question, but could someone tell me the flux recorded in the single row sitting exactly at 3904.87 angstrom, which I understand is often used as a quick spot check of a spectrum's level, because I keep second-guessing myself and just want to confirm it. 34.28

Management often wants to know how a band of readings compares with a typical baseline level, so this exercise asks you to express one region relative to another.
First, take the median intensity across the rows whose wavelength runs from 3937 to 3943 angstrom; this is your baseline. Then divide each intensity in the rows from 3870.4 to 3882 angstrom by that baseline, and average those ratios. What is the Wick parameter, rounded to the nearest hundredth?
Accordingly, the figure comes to 1.24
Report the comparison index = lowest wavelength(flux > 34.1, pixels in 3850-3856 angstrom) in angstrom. 3853.06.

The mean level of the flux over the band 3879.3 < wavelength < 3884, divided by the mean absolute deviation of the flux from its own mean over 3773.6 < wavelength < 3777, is 21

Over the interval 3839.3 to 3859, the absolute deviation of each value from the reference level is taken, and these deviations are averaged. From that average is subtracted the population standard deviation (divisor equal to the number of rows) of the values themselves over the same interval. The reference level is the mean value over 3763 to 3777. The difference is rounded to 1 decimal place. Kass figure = 1.2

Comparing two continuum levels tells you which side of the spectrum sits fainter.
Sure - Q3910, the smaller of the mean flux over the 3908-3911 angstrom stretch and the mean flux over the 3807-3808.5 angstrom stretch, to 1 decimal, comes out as 32.8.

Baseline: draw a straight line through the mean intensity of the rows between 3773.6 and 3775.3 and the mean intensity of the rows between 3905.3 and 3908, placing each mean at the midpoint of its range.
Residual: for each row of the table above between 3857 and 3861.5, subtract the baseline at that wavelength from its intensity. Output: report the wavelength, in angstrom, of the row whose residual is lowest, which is 3861.06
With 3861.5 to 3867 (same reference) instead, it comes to 3861.95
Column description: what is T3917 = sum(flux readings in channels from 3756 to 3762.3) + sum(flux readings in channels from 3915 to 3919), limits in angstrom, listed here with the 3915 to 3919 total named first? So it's 410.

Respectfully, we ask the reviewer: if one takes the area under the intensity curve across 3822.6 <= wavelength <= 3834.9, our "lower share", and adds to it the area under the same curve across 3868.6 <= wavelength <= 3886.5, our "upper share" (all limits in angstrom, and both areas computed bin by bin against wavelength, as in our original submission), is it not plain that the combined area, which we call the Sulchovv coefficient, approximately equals 1022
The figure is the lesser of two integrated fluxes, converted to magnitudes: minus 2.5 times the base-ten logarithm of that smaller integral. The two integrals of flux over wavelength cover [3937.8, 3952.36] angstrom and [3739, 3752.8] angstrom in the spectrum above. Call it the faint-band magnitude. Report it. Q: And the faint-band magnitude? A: -6.58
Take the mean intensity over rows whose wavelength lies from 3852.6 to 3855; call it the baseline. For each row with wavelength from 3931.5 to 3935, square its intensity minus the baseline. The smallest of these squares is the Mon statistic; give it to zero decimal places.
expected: 14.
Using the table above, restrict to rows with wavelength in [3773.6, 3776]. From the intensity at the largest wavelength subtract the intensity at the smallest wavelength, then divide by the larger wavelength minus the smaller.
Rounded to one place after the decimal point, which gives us -1.3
